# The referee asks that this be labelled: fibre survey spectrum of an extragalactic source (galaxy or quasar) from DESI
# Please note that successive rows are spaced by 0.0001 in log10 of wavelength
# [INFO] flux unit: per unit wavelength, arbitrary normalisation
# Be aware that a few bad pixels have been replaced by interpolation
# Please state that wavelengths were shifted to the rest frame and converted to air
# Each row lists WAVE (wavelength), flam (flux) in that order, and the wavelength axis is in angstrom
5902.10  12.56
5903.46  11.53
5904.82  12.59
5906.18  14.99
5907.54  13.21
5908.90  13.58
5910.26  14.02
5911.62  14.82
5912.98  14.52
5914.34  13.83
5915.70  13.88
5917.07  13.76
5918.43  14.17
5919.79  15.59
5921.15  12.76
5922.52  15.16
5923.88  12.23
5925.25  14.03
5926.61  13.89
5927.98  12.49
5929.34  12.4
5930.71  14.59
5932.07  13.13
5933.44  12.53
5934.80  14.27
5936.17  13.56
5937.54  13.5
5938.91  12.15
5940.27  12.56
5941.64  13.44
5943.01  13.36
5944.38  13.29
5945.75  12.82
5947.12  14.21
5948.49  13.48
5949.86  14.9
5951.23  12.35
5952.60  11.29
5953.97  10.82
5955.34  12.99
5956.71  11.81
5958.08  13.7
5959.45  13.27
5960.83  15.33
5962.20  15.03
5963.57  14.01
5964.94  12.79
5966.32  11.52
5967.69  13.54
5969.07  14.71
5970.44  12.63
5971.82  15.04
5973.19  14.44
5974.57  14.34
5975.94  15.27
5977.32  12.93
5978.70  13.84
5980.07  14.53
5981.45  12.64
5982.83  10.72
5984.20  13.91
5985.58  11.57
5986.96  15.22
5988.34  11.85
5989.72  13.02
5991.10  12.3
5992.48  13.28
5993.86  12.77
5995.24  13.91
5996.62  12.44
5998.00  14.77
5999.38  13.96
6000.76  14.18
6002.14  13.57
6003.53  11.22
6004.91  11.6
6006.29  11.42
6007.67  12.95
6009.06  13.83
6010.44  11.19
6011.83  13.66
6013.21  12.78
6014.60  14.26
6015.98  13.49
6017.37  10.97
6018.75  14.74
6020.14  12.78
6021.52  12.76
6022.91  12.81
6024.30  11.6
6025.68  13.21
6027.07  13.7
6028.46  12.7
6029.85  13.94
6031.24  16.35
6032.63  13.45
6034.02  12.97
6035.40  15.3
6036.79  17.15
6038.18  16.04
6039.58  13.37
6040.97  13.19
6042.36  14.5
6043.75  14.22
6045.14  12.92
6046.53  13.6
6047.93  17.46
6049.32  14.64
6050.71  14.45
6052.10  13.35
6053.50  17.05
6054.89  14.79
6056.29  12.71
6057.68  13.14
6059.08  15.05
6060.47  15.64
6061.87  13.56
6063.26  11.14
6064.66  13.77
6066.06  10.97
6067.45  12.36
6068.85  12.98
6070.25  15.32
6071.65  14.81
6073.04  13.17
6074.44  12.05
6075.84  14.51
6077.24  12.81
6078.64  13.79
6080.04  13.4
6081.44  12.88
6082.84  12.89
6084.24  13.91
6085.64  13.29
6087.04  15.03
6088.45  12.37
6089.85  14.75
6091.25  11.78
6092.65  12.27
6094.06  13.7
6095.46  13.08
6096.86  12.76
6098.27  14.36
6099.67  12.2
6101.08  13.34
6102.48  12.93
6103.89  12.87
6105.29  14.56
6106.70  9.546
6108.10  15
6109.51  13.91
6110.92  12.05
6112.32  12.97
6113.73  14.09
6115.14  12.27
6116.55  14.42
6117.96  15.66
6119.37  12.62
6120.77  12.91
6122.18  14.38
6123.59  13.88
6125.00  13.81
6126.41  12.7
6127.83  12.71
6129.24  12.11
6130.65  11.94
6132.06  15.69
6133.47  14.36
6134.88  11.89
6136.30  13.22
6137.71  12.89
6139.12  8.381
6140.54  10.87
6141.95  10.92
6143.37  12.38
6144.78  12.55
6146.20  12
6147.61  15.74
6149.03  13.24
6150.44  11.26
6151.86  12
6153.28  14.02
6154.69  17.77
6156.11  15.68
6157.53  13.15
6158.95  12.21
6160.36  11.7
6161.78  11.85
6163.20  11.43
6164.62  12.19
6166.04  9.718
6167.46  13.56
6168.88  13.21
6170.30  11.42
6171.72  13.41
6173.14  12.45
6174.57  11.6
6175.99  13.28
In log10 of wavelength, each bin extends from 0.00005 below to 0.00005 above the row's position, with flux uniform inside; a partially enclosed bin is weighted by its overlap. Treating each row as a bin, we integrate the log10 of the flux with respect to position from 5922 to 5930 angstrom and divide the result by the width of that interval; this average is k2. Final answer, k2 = 1.12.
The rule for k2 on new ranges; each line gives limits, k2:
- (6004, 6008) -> 1.08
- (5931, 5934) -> 1.12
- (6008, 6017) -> 1.12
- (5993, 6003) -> 1.13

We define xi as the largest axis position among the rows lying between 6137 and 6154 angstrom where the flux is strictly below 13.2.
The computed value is 6151.86 angstrom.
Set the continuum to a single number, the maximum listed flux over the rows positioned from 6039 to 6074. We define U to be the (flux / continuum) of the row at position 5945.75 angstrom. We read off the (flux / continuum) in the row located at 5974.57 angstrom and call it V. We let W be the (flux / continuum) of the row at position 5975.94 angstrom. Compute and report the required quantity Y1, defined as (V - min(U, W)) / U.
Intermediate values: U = 0.734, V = 0.82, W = 0.87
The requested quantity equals 0.12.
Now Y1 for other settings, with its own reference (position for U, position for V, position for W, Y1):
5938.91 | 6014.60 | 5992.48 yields 0.17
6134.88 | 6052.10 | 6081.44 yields 0.12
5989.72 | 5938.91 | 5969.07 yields -0.07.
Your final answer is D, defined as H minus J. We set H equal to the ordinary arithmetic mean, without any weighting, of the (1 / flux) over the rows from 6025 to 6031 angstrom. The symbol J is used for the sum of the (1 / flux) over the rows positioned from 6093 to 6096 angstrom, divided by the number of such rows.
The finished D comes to 0.0001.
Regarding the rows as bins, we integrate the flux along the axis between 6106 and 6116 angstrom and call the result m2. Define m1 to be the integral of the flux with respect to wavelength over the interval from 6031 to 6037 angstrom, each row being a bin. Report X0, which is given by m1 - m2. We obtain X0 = -40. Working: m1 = 89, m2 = 129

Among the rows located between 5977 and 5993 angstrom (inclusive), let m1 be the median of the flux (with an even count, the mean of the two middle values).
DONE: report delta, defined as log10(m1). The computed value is 1.11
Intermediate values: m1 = 13.0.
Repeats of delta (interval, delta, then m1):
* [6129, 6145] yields 1.09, 12.2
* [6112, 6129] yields 1.13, 13.4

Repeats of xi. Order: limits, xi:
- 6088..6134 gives 6130.65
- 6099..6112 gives 6110.92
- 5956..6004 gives 6003.53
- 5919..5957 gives 5956.71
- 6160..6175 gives 6174.57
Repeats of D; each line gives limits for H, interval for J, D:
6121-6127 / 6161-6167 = -0.0160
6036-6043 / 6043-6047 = -0.0057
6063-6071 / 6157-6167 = -0.0063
